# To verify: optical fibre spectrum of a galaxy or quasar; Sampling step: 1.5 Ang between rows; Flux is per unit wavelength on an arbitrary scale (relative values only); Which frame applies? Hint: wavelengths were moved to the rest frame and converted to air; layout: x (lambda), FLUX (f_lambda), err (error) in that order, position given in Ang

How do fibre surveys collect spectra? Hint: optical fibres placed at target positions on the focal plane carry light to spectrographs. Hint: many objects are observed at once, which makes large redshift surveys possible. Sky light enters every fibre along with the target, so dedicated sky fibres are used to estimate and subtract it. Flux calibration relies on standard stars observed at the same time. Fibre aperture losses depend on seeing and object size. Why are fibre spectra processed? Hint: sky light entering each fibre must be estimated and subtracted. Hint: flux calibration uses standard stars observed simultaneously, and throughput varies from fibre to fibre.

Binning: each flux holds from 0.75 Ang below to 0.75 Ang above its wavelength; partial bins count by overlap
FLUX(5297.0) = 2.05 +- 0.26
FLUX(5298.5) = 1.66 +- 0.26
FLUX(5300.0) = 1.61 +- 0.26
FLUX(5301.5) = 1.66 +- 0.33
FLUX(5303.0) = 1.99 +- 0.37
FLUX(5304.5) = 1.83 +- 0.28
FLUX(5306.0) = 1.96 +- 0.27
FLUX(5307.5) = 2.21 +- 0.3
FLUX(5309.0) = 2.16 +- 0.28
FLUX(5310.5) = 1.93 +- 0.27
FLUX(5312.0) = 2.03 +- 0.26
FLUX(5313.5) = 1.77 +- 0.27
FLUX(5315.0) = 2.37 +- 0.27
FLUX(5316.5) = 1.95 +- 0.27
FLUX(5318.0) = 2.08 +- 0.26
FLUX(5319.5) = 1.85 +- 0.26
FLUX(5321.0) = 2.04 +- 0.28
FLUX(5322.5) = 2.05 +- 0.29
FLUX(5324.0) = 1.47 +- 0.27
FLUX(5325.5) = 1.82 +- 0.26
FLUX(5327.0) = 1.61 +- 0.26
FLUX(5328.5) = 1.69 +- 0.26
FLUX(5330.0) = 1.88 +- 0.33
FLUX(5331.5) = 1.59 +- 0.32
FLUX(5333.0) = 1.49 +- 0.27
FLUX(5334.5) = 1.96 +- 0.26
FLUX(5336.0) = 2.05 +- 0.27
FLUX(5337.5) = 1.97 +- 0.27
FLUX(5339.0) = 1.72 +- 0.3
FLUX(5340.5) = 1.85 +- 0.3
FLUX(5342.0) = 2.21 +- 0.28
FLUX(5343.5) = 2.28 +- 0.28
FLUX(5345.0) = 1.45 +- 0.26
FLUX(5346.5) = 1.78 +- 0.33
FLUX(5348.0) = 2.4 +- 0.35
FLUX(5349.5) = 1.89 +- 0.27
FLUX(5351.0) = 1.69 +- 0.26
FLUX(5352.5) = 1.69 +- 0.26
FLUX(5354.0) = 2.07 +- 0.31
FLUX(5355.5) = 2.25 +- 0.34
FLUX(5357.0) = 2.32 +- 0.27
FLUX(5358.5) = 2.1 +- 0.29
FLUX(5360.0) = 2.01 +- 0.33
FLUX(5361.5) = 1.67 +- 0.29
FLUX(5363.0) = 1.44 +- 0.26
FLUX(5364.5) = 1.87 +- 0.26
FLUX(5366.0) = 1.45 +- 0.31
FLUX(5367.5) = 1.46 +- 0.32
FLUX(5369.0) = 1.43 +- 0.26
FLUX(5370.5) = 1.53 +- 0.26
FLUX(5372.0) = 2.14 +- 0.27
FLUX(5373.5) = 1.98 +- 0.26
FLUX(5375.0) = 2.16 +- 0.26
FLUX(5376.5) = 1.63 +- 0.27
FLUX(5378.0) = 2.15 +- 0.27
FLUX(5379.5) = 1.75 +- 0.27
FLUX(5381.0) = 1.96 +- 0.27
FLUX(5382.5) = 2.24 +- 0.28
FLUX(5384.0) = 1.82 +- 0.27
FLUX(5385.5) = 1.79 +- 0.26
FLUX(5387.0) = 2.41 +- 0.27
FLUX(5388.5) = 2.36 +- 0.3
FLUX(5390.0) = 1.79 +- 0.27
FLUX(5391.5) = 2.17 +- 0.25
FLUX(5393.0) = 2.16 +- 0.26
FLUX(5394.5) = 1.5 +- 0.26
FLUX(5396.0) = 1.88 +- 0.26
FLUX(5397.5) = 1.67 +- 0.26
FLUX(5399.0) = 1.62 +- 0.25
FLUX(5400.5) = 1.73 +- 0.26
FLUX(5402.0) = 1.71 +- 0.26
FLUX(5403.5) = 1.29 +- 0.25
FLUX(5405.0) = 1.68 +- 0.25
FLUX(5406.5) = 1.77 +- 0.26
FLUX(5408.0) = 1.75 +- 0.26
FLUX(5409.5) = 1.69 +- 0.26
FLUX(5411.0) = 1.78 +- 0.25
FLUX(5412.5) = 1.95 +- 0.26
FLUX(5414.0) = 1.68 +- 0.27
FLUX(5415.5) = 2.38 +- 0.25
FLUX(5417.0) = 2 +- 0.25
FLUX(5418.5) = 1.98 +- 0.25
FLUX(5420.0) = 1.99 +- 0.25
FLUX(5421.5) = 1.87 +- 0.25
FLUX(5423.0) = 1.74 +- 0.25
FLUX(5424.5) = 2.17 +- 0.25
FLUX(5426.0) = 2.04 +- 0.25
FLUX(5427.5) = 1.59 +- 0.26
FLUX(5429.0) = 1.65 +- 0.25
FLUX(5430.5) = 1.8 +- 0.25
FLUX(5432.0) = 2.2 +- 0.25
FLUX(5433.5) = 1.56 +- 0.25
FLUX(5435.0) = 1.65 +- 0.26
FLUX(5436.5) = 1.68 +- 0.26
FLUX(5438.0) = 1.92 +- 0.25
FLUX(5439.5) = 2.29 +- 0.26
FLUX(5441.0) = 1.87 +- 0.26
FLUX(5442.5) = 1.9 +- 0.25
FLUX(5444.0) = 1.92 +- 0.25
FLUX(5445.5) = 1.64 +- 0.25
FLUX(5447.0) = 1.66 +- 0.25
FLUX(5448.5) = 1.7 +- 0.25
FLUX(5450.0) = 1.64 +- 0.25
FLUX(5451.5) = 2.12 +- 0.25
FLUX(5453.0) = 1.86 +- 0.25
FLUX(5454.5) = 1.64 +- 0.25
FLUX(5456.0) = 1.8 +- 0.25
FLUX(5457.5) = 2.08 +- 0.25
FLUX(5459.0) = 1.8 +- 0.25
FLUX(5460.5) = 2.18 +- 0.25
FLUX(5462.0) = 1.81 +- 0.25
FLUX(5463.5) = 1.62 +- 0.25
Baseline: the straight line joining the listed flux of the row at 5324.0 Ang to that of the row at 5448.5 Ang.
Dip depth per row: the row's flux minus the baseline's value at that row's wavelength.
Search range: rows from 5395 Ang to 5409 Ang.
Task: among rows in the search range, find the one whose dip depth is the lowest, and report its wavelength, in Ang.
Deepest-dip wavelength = 5403.5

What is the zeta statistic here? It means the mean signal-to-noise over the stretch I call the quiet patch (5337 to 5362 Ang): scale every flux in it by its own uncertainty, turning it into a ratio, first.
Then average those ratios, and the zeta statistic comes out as 6.7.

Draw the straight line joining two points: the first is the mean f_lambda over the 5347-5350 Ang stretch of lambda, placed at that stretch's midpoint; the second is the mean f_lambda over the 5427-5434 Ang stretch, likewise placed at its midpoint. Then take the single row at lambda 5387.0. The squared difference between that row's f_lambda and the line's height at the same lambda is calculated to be 0.20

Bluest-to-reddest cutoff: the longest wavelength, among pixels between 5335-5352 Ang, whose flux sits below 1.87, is 5351.0 Ang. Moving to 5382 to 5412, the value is 5411.0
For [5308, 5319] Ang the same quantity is 5313.5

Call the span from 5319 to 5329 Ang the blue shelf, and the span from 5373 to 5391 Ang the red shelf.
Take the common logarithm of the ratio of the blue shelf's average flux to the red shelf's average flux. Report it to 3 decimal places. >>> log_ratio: -0.049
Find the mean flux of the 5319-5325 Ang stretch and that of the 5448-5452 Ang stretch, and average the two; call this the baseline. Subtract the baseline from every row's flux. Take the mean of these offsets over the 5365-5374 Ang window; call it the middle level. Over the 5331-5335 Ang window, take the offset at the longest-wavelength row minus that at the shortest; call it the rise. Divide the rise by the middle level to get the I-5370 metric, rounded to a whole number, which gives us -2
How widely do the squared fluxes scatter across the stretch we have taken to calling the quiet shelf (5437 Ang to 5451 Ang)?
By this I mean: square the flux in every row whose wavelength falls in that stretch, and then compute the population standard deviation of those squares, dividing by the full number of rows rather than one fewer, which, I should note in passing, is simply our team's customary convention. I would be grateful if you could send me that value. 0.77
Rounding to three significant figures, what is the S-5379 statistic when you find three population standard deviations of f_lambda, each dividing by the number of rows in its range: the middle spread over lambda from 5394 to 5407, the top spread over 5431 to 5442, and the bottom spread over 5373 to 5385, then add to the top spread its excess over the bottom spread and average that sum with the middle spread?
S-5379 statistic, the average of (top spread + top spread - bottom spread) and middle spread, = 0.237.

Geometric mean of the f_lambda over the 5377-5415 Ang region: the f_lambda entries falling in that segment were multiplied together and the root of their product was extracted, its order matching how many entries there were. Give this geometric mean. 1.83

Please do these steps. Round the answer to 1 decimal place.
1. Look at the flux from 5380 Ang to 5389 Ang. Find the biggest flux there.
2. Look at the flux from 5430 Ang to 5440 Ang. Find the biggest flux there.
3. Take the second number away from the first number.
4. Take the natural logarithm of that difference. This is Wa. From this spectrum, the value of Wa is -2.1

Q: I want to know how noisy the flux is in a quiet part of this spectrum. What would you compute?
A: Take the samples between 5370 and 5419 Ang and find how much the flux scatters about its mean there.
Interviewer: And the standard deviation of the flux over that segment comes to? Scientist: 0.27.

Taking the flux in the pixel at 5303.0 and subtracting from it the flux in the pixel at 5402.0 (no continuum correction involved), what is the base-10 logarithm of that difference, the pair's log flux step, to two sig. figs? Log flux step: -0.55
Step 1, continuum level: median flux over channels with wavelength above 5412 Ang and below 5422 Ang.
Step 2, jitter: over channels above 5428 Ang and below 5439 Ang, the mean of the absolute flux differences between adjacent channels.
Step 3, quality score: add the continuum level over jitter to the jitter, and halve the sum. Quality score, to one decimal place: 4.0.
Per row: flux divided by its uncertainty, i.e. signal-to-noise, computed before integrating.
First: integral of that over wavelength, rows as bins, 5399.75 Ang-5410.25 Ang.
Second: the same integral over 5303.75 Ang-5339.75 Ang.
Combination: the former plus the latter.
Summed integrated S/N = 316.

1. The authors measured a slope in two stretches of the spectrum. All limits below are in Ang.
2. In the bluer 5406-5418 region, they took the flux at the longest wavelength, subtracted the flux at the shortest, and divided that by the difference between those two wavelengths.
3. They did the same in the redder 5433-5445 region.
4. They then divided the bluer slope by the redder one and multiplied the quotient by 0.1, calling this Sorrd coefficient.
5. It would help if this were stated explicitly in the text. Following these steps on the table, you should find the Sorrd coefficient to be 0.06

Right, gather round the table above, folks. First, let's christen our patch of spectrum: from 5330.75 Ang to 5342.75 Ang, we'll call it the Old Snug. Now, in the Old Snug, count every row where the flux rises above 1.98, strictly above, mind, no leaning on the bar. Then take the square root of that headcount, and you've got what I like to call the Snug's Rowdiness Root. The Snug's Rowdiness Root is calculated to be 1.41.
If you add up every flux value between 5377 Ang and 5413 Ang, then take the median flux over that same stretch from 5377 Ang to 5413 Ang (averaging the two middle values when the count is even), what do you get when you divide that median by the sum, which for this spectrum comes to 0.0400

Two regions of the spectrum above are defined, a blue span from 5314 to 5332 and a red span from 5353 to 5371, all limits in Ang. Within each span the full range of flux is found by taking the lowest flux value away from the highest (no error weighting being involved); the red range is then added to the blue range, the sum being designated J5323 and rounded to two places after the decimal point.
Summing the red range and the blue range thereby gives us 1.79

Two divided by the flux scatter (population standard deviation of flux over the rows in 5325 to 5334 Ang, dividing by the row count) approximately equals 15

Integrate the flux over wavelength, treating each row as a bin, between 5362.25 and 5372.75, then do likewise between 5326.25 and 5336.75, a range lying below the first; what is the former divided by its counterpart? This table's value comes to 0.92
